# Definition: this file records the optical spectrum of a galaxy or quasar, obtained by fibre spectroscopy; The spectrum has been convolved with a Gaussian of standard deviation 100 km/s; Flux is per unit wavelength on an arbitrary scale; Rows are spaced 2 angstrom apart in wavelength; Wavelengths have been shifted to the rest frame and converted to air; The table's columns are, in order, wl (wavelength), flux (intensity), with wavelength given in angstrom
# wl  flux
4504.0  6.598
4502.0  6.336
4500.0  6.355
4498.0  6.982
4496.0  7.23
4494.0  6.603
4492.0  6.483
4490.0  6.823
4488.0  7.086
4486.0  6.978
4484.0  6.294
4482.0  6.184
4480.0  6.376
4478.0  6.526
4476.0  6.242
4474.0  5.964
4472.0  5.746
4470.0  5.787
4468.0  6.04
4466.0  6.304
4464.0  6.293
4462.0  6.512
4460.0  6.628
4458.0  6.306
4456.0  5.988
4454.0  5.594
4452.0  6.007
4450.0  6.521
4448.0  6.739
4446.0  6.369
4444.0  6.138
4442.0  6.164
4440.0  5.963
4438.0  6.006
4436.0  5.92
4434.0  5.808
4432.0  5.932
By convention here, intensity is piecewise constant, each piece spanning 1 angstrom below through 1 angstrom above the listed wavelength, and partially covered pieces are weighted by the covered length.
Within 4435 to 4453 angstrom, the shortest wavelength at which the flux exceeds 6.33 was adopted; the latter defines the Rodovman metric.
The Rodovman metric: 4446.0 angstrom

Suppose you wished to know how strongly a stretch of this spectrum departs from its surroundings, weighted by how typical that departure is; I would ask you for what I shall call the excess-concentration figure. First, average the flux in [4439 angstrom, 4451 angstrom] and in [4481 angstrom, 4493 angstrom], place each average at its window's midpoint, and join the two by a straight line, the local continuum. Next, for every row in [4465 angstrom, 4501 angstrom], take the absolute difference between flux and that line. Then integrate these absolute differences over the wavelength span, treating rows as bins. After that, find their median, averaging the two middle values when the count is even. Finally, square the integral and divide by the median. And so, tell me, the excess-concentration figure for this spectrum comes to 492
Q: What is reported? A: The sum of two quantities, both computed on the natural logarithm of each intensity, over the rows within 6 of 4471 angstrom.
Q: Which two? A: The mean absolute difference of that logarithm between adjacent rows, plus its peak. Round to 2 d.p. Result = 1.88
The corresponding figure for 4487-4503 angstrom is 2.03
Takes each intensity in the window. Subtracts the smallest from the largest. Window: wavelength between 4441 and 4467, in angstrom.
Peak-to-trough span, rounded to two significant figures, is 1.1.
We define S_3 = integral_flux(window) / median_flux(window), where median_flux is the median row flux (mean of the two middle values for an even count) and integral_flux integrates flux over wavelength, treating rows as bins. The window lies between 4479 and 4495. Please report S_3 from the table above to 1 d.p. 16.1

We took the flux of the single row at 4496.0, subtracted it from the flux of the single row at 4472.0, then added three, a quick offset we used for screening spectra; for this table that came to 1.52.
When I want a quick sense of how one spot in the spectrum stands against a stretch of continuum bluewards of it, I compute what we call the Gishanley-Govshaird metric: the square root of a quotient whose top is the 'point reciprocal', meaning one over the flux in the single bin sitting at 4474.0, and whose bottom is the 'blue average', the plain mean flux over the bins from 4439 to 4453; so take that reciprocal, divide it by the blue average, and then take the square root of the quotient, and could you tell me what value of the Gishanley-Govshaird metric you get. 0.164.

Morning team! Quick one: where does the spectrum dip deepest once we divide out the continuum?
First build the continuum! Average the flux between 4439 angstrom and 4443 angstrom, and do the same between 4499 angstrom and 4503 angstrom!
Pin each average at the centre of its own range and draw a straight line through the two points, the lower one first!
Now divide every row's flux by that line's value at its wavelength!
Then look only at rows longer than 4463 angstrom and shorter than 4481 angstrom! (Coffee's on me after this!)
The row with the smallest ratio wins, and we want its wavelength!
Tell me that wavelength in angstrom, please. 4472.0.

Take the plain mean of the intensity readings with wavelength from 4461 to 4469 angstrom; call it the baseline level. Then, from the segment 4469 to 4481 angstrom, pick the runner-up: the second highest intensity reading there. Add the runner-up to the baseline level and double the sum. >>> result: 25.3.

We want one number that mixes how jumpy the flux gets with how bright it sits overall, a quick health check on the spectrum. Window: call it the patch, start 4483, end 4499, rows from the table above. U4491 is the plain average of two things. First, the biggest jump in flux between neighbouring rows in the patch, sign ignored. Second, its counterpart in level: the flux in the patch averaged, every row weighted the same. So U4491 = 3.75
